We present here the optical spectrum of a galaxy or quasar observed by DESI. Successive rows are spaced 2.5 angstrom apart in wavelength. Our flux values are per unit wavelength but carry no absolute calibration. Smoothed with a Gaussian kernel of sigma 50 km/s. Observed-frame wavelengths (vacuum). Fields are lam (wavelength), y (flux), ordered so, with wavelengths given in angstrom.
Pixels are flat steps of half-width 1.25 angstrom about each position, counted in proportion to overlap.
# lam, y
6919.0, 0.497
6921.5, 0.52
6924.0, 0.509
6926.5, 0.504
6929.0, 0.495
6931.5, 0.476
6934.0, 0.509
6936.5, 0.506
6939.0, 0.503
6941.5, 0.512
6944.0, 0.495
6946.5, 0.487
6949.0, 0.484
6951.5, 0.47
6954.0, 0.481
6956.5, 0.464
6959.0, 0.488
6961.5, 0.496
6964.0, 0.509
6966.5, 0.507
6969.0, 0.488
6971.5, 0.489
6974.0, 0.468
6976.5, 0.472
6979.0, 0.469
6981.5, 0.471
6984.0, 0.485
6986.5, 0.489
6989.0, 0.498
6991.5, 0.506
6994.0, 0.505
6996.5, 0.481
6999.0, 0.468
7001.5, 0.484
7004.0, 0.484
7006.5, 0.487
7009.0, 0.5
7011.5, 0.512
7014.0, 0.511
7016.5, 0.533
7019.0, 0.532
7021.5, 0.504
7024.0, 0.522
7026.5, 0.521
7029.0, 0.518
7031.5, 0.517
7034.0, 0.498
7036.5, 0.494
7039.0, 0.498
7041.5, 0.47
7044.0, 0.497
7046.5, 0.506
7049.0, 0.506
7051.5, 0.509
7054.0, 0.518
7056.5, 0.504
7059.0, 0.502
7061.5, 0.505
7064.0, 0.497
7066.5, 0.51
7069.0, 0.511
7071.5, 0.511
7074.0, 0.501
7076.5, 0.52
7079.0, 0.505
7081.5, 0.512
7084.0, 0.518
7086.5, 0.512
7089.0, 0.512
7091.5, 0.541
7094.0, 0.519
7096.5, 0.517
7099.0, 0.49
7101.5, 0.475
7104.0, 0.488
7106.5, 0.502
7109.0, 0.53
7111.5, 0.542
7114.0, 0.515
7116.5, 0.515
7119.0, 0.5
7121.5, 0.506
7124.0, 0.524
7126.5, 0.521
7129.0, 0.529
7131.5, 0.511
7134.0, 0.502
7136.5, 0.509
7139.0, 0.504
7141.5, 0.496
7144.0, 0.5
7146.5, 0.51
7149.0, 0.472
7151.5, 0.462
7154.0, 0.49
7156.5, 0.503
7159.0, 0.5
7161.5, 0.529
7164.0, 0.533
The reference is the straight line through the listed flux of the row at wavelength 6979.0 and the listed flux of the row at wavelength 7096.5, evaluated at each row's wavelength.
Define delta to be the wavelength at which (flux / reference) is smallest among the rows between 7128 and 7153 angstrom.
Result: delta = 7151.5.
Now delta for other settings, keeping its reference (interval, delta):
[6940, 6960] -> 6956.5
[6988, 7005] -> 6999.0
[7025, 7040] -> 7036.5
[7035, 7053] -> 7041.5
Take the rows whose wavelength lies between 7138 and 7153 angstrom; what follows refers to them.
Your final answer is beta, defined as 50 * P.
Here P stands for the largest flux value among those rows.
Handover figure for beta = 25.5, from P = 0.51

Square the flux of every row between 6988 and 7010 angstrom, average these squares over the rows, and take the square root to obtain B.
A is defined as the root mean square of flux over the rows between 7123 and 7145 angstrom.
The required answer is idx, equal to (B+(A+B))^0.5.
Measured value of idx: 1.22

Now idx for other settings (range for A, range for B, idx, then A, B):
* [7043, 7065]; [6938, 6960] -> 1.22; 0.505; 0.487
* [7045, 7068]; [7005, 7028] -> 1.24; 0.506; 0.514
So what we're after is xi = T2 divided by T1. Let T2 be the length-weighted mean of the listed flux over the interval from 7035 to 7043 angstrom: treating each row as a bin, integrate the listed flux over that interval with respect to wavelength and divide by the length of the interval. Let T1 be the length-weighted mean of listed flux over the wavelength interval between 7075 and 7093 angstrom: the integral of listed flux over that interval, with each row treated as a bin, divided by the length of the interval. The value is 0.94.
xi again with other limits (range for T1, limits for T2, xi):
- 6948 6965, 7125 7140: 1.06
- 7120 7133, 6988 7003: 0.95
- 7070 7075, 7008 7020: 1.02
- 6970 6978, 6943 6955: 1.01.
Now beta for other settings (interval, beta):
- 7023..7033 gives 26.1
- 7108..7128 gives 27.1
